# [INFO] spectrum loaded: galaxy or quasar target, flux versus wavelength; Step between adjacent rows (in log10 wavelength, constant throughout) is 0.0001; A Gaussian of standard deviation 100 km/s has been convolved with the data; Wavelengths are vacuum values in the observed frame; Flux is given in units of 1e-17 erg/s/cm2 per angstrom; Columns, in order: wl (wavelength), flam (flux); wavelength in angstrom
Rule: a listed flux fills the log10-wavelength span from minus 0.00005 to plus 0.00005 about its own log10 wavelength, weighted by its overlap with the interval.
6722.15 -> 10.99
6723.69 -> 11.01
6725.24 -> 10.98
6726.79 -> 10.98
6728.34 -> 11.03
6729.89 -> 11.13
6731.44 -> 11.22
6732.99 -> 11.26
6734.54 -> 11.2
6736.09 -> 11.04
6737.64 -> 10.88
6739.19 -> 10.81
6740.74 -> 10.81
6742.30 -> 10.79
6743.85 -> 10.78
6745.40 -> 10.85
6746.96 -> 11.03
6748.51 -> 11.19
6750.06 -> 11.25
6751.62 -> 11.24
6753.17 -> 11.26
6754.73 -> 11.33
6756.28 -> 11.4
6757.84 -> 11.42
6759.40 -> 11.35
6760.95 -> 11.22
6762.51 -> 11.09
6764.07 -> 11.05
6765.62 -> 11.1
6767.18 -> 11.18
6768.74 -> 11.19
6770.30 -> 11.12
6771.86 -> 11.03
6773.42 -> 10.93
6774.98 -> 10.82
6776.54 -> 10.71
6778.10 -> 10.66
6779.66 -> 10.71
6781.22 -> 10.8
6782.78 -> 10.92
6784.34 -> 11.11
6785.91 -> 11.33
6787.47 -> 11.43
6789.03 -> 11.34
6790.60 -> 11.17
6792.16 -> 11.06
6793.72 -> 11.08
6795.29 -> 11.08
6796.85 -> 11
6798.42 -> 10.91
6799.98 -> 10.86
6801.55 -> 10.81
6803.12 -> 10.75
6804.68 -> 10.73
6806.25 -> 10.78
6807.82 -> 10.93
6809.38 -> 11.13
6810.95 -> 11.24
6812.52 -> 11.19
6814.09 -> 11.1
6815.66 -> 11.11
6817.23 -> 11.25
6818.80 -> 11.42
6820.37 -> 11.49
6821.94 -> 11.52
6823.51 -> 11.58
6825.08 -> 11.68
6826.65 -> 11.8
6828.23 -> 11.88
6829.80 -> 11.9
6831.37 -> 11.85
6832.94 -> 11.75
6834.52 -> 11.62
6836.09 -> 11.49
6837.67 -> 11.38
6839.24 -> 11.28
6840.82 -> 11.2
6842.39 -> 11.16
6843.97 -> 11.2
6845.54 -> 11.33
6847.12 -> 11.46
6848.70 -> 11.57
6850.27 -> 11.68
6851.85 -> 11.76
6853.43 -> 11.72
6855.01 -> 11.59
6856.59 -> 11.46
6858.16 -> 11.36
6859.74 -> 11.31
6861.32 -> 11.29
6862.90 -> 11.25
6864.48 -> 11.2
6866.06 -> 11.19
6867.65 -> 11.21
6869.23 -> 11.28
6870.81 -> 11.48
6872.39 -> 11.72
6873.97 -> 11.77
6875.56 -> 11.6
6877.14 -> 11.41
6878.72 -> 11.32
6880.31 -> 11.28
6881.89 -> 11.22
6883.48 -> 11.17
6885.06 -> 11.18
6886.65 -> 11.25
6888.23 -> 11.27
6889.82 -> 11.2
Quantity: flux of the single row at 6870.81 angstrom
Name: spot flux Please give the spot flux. 11.48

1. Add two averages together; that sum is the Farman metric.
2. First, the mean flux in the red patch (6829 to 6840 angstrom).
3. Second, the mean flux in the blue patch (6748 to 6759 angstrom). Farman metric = 22.9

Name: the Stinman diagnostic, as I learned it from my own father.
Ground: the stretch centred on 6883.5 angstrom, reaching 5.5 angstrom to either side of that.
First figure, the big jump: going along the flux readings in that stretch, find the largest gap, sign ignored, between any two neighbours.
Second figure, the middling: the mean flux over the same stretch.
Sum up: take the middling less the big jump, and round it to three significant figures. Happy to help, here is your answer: 11.2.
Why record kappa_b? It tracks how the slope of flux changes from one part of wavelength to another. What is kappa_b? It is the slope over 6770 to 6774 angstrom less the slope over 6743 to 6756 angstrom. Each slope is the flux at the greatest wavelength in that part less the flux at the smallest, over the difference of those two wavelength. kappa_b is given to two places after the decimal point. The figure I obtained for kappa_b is -0.11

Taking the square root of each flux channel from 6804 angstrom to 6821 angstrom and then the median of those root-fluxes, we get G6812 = 3.34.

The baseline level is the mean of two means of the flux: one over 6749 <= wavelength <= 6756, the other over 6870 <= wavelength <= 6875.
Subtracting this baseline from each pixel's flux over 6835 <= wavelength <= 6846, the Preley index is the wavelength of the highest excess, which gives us 6836.09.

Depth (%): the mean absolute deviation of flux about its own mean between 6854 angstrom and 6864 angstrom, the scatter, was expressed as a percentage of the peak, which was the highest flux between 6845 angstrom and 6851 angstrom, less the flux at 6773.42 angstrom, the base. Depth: 13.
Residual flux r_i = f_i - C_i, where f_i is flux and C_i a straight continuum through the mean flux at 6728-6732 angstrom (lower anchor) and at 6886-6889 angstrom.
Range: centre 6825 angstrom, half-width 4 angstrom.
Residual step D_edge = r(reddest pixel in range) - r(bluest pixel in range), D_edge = 0.35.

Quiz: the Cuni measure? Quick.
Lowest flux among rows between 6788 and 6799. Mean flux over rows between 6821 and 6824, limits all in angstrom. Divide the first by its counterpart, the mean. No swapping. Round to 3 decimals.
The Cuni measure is 0.945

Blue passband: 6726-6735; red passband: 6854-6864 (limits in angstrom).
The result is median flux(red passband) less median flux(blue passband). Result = 0.2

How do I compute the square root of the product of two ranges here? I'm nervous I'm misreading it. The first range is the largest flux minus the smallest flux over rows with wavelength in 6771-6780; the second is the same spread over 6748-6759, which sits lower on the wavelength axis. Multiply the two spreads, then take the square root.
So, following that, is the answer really 0.292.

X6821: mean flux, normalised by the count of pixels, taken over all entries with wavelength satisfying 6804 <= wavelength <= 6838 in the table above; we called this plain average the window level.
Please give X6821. 11.4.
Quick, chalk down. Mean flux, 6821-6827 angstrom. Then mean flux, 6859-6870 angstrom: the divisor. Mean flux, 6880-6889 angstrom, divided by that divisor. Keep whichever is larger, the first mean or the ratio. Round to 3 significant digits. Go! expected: 11.6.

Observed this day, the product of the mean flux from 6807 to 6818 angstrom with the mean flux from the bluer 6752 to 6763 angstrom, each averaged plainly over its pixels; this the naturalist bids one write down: 126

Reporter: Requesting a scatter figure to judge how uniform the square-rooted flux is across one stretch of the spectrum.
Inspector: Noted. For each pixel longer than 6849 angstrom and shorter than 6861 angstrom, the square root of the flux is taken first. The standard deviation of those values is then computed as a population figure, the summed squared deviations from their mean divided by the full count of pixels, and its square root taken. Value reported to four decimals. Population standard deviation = 0.0245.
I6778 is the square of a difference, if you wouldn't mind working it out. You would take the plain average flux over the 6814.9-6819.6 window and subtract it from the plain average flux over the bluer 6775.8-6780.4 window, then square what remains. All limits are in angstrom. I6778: 0.32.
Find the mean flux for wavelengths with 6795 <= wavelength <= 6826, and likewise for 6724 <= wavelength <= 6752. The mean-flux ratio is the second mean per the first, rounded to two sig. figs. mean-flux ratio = 0.99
